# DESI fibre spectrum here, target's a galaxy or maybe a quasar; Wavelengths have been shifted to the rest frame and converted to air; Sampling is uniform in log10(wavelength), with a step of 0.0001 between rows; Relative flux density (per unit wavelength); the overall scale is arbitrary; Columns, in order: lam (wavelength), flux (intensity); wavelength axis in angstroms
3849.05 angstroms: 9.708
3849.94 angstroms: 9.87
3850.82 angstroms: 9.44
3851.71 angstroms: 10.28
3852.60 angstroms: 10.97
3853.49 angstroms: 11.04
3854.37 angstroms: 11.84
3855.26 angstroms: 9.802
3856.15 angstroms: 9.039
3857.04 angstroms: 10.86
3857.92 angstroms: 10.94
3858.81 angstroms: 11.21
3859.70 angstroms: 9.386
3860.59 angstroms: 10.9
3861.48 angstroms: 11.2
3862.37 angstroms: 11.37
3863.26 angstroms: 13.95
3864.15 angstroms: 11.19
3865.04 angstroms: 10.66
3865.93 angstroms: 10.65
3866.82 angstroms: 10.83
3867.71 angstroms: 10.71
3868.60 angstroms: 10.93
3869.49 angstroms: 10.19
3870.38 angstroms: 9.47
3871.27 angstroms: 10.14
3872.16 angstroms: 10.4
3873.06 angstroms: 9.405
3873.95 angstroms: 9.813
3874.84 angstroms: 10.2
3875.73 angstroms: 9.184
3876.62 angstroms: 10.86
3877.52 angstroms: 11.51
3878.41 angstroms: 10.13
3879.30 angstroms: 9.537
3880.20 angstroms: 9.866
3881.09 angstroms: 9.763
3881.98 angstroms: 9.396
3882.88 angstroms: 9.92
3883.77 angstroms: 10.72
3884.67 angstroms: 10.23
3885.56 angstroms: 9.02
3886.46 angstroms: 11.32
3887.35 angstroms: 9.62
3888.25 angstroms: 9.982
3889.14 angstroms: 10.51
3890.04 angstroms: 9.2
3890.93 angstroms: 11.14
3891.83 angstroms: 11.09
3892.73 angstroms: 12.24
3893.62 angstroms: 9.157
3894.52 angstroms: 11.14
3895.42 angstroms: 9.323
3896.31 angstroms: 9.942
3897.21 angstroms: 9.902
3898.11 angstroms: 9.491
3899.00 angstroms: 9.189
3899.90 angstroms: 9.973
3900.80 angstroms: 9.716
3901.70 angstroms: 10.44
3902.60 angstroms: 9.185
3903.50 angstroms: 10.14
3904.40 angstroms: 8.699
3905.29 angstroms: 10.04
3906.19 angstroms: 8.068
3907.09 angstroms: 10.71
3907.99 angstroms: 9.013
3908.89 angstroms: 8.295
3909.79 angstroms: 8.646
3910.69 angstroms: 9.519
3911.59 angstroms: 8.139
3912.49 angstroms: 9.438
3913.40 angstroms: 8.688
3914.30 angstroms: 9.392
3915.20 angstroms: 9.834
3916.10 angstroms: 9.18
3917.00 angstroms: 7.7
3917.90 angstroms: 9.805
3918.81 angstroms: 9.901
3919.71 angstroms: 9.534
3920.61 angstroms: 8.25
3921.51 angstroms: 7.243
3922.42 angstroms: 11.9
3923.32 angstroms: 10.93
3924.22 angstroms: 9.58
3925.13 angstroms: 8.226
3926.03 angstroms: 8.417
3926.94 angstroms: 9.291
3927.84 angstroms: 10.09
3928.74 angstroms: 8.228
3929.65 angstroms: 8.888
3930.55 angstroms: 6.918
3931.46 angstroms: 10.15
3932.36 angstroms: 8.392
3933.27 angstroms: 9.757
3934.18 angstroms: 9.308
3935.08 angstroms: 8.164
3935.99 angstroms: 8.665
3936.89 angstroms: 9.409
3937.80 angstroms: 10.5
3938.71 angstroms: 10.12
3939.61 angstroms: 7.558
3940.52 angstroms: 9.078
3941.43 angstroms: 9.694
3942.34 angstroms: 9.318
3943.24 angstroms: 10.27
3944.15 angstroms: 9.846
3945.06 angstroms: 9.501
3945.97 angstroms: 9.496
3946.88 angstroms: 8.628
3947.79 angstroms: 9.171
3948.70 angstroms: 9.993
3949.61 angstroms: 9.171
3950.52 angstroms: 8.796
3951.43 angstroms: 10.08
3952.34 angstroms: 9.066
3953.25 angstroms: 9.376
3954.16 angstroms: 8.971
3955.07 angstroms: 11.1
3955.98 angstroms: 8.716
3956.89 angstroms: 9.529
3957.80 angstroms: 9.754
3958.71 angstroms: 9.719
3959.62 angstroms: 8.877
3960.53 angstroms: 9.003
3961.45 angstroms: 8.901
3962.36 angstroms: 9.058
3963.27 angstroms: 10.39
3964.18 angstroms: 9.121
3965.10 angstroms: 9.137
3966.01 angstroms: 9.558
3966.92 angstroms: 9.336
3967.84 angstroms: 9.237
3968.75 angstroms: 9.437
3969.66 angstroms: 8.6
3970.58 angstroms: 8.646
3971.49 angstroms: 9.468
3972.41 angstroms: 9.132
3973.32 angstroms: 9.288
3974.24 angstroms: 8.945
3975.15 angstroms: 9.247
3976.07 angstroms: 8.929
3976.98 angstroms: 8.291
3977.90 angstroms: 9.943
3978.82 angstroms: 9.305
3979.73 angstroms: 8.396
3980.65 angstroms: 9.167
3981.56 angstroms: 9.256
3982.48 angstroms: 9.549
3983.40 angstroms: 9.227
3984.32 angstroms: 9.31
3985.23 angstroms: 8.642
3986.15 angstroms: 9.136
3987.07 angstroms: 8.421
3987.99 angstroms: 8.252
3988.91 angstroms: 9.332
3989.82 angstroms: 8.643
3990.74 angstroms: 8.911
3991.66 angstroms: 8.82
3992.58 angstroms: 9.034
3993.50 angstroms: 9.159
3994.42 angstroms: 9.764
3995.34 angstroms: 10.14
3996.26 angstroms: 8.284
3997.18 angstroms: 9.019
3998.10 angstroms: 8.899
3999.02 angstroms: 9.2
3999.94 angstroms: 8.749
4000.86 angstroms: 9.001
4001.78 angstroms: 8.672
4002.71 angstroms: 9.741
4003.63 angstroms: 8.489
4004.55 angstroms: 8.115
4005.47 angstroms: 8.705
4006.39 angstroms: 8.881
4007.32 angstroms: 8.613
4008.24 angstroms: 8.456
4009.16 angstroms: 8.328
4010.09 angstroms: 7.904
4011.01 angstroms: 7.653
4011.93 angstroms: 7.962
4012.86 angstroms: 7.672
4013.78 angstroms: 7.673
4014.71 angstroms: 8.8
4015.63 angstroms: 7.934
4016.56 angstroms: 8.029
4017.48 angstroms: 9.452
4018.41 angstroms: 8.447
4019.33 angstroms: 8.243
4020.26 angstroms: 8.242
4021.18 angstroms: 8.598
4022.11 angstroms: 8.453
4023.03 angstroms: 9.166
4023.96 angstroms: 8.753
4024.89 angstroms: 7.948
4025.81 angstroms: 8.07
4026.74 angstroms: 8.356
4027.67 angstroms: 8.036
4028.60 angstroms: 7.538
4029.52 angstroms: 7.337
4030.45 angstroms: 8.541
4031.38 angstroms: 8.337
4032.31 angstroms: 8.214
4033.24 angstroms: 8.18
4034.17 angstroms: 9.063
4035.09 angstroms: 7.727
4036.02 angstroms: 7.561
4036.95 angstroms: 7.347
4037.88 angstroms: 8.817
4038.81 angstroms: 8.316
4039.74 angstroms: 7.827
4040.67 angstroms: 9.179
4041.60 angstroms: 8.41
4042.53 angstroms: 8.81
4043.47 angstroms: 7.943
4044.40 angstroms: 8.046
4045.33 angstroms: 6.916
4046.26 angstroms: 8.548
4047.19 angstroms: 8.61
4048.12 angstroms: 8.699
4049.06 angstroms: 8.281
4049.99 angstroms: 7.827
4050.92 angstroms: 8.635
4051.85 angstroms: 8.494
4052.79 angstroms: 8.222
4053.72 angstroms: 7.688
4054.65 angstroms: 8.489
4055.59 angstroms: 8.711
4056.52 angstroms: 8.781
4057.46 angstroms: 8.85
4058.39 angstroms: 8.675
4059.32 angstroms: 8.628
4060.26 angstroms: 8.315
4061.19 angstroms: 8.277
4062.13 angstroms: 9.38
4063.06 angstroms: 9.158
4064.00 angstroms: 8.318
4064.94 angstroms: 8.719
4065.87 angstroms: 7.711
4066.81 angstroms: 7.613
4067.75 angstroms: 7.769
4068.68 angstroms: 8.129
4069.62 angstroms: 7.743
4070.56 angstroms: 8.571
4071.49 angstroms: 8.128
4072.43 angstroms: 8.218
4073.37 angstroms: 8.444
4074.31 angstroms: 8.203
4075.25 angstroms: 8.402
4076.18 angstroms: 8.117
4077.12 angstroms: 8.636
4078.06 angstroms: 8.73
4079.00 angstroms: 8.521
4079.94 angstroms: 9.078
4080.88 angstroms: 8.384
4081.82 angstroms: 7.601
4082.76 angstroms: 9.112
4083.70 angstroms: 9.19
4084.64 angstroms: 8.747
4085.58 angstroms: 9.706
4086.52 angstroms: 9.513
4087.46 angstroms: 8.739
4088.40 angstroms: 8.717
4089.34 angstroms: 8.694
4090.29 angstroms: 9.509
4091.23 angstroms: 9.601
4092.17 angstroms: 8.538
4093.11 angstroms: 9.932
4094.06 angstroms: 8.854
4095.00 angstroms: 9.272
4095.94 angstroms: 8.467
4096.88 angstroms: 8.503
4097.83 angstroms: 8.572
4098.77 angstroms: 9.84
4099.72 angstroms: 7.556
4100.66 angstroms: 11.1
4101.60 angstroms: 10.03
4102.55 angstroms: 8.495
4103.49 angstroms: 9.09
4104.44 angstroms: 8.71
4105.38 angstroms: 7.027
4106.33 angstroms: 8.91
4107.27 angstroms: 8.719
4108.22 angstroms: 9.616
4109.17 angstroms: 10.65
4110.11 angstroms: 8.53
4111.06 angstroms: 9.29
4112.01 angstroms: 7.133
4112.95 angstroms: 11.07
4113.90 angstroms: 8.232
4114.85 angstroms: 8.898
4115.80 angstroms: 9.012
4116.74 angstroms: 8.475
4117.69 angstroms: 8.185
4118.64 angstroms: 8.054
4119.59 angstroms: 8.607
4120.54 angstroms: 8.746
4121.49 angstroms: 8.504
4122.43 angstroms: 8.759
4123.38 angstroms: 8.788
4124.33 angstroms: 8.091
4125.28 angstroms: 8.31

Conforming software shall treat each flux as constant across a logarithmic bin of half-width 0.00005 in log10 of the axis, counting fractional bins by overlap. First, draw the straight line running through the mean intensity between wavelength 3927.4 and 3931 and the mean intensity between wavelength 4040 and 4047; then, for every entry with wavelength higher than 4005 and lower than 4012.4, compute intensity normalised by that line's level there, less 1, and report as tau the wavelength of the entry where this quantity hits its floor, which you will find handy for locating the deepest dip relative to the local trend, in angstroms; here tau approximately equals 4011.01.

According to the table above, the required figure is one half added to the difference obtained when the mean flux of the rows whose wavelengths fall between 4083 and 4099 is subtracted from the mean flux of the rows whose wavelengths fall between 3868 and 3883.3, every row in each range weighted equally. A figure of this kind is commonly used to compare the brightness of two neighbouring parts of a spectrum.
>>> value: 1.5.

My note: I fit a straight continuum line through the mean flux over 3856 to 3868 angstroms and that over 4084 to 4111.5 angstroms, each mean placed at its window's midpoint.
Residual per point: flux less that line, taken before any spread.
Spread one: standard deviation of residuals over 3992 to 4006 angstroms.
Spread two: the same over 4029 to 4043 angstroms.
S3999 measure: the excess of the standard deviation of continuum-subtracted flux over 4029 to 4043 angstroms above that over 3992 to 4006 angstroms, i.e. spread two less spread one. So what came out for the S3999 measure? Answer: 0.1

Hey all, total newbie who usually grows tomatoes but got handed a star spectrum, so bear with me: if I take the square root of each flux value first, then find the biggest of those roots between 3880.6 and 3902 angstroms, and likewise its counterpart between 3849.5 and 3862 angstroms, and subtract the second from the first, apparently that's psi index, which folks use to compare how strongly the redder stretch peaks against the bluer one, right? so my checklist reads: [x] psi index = 0.1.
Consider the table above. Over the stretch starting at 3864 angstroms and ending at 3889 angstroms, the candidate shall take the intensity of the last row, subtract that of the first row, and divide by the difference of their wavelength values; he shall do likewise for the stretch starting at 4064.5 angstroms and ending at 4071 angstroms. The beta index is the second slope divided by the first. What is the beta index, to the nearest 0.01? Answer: 0.53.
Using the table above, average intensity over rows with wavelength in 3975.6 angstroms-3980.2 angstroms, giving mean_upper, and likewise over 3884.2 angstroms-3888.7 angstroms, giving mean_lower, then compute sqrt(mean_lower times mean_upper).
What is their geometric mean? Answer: 9.5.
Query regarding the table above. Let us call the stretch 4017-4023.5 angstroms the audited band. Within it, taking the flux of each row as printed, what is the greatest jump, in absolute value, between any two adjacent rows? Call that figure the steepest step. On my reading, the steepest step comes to 1.0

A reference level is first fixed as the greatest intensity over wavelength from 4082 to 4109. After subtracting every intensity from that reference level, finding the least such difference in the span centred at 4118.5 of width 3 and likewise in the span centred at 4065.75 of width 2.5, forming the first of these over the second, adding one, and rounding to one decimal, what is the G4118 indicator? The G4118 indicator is 2.0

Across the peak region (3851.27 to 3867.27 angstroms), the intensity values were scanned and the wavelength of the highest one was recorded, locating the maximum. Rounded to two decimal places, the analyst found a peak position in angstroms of 3863.26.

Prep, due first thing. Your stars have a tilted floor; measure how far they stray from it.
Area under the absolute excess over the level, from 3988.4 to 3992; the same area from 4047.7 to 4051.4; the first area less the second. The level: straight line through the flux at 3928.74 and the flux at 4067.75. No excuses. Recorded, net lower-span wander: 1.3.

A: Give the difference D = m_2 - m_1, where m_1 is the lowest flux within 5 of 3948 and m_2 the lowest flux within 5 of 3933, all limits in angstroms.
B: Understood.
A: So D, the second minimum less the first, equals -1.71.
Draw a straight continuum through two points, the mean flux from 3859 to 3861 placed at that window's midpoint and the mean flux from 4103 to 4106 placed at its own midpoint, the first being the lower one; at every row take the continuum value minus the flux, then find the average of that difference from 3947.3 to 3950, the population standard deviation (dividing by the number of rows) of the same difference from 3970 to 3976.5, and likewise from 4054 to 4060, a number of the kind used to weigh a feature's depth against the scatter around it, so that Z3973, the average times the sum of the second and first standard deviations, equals 0.0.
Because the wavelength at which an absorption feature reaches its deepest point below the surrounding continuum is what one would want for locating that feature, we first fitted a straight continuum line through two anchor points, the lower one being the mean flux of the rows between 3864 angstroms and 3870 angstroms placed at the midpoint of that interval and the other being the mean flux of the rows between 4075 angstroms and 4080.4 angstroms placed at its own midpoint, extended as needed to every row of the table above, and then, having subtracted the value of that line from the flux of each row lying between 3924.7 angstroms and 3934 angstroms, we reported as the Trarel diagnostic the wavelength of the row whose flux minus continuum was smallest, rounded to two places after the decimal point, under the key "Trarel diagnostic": 3930.55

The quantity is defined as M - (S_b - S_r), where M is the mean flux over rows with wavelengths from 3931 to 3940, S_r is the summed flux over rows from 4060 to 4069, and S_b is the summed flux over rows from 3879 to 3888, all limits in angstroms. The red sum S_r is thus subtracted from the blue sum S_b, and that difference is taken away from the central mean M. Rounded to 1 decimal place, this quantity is -6.8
